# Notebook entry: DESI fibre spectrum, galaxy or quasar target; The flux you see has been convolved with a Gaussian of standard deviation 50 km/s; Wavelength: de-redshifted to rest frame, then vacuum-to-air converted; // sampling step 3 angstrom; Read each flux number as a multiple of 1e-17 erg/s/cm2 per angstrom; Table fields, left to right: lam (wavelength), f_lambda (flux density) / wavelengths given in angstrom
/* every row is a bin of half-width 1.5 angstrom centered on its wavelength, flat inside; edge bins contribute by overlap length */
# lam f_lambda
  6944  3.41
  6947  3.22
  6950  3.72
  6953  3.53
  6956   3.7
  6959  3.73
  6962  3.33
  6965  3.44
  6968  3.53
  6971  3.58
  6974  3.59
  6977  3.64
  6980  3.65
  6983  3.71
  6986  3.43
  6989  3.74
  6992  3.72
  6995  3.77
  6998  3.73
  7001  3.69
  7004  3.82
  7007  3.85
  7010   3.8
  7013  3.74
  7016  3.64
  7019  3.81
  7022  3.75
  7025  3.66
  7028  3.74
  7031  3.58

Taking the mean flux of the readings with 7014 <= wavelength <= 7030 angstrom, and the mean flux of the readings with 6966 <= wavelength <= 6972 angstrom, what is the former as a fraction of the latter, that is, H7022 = 1.05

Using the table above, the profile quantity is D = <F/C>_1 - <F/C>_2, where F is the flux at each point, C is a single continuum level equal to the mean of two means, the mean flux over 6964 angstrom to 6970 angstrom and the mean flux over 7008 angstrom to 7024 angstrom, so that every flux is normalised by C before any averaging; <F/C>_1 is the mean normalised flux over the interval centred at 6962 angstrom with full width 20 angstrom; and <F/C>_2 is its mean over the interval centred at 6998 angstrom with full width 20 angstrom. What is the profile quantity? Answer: -0.058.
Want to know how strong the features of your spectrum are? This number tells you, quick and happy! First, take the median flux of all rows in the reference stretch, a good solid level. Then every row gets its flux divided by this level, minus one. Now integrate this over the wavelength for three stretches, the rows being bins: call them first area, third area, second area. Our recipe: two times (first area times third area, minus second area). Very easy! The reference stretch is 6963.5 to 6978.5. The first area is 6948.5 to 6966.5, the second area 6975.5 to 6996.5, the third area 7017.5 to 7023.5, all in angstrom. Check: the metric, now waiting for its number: -1.0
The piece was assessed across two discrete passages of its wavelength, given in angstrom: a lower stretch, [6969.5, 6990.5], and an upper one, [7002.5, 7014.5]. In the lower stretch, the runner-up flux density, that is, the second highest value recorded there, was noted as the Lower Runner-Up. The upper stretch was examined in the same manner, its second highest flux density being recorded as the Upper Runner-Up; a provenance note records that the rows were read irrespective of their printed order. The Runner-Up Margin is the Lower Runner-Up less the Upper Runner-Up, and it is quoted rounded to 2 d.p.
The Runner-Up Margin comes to -0.11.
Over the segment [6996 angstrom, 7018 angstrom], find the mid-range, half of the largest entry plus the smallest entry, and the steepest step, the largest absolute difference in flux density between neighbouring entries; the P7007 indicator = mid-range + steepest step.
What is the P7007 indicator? 3.875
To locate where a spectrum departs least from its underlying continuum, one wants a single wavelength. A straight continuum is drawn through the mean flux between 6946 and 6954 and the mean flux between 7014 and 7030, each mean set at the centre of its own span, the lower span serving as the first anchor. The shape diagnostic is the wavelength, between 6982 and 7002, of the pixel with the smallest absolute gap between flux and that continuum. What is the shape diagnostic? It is 7001 angstrom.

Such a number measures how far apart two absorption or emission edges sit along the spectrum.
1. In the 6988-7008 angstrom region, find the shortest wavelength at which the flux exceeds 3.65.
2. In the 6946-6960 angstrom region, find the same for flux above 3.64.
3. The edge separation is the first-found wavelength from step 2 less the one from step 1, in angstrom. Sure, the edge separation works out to -39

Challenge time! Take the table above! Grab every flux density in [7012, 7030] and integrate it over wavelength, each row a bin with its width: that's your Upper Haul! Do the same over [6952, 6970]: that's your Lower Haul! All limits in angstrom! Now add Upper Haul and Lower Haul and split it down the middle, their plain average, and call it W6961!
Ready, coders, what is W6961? 65.4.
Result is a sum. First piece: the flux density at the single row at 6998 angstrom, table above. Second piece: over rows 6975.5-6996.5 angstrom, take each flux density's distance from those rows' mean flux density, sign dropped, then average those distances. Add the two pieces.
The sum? 3.81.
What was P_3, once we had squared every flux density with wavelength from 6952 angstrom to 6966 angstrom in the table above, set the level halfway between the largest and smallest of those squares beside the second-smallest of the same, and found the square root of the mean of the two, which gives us 3.49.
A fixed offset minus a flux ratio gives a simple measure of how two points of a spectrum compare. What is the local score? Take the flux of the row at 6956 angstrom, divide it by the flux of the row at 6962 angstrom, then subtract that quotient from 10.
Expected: 8.89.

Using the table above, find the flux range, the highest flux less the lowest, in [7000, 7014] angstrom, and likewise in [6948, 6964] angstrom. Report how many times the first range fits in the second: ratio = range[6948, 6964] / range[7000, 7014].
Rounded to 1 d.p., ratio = 2.5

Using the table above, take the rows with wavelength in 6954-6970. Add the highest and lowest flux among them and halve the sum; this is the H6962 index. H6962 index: 3.53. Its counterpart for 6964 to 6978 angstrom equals 3.54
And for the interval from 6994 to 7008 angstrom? 3.77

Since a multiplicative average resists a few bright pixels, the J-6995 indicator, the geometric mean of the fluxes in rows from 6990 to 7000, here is 3.74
